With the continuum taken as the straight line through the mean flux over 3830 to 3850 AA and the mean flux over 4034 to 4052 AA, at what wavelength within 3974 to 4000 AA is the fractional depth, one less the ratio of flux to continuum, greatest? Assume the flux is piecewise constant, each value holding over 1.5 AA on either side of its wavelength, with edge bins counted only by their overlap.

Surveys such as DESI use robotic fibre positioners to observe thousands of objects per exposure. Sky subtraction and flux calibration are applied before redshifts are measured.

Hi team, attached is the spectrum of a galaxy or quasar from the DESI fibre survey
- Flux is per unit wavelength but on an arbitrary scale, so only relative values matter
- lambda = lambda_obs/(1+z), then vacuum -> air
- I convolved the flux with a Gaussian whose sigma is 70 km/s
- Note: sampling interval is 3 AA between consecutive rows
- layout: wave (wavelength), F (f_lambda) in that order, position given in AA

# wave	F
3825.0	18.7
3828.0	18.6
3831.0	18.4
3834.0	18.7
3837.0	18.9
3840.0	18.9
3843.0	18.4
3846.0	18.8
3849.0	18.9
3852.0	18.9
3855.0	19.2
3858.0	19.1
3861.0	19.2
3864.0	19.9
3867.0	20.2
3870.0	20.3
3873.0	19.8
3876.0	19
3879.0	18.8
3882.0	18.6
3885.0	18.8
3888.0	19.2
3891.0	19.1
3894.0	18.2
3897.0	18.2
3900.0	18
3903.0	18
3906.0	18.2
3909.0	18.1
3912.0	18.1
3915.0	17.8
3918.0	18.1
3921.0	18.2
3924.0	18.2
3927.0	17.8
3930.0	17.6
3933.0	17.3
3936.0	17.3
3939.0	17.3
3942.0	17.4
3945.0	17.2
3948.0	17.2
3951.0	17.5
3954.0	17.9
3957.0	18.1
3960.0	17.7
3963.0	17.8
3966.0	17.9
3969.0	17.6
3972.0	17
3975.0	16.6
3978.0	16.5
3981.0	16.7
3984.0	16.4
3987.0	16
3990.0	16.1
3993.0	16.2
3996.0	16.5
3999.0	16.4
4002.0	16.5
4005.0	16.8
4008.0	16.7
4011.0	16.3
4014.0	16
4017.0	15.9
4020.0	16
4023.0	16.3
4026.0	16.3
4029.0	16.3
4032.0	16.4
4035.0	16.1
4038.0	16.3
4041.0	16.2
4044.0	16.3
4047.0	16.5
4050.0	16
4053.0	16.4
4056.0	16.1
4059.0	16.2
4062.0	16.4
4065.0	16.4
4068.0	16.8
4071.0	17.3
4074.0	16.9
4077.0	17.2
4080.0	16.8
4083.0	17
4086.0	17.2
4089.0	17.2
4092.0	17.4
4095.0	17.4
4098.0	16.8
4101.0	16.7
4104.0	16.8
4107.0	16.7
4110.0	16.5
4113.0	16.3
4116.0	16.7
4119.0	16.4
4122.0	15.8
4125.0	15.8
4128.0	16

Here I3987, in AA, 3987.0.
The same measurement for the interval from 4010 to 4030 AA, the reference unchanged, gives 4017.0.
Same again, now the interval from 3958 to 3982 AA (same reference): 3978.0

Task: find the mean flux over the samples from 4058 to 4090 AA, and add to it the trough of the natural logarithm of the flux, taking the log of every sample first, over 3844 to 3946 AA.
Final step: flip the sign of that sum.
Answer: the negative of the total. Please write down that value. -19.70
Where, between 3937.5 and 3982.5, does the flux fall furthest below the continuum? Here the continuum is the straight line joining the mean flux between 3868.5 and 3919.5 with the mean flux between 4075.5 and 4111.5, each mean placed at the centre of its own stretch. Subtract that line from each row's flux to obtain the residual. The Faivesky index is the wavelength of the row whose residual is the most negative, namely 3978.0 AA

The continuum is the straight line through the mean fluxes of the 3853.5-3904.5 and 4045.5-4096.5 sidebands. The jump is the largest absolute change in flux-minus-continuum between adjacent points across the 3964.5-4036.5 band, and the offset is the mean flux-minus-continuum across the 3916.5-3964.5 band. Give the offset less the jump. -1.21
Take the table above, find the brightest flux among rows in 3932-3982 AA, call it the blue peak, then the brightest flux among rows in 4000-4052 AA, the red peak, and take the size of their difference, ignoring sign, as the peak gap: 1.3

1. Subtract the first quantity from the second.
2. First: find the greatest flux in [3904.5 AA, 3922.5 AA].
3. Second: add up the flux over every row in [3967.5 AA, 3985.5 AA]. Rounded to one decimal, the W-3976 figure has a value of 82.6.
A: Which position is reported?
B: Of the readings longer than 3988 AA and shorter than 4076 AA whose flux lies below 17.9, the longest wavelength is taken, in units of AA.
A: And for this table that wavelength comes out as 4074.0 AA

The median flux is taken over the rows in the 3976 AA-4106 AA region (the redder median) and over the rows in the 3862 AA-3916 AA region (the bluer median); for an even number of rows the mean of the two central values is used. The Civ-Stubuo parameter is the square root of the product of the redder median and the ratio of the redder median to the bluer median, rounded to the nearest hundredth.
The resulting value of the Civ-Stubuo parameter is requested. 3.79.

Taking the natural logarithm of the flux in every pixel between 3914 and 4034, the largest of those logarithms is 2.90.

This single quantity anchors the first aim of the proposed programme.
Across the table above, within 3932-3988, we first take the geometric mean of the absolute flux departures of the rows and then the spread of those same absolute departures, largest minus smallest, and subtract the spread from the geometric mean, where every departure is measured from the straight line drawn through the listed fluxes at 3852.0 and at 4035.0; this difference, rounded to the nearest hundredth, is -0.43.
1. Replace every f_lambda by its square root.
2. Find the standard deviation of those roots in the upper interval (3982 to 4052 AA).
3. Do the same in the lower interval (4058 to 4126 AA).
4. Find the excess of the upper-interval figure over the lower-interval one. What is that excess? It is -0.027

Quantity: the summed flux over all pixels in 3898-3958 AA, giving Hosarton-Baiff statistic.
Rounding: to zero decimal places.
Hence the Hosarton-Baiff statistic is 355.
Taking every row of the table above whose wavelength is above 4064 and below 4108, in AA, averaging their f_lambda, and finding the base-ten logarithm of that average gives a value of 1.23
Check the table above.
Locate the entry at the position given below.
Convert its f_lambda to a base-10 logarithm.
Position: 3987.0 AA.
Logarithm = 1.20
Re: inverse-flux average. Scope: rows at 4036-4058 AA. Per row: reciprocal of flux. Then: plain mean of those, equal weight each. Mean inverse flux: 0.0615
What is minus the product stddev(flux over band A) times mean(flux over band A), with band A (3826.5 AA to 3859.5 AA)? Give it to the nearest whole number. -5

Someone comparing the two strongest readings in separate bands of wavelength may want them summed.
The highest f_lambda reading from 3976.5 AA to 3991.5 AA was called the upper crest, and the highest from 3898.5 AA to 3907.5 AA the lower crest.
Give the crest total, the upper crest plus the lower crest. 34.9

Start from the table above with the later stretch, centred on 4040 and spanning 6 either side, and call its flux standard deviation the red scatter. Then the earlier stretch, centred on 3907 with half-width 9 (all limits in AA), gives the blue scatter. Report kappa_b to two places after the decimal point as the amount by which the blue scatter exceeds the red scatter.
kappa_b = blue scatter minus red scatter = 0.04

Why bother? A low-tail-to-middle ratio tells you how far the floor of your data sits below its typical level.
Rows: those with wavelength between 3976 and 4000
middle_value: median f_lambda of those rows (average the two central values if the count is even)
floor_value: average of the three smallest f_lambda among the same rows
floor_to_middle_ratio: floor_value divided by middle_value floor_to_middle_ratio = 0.982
